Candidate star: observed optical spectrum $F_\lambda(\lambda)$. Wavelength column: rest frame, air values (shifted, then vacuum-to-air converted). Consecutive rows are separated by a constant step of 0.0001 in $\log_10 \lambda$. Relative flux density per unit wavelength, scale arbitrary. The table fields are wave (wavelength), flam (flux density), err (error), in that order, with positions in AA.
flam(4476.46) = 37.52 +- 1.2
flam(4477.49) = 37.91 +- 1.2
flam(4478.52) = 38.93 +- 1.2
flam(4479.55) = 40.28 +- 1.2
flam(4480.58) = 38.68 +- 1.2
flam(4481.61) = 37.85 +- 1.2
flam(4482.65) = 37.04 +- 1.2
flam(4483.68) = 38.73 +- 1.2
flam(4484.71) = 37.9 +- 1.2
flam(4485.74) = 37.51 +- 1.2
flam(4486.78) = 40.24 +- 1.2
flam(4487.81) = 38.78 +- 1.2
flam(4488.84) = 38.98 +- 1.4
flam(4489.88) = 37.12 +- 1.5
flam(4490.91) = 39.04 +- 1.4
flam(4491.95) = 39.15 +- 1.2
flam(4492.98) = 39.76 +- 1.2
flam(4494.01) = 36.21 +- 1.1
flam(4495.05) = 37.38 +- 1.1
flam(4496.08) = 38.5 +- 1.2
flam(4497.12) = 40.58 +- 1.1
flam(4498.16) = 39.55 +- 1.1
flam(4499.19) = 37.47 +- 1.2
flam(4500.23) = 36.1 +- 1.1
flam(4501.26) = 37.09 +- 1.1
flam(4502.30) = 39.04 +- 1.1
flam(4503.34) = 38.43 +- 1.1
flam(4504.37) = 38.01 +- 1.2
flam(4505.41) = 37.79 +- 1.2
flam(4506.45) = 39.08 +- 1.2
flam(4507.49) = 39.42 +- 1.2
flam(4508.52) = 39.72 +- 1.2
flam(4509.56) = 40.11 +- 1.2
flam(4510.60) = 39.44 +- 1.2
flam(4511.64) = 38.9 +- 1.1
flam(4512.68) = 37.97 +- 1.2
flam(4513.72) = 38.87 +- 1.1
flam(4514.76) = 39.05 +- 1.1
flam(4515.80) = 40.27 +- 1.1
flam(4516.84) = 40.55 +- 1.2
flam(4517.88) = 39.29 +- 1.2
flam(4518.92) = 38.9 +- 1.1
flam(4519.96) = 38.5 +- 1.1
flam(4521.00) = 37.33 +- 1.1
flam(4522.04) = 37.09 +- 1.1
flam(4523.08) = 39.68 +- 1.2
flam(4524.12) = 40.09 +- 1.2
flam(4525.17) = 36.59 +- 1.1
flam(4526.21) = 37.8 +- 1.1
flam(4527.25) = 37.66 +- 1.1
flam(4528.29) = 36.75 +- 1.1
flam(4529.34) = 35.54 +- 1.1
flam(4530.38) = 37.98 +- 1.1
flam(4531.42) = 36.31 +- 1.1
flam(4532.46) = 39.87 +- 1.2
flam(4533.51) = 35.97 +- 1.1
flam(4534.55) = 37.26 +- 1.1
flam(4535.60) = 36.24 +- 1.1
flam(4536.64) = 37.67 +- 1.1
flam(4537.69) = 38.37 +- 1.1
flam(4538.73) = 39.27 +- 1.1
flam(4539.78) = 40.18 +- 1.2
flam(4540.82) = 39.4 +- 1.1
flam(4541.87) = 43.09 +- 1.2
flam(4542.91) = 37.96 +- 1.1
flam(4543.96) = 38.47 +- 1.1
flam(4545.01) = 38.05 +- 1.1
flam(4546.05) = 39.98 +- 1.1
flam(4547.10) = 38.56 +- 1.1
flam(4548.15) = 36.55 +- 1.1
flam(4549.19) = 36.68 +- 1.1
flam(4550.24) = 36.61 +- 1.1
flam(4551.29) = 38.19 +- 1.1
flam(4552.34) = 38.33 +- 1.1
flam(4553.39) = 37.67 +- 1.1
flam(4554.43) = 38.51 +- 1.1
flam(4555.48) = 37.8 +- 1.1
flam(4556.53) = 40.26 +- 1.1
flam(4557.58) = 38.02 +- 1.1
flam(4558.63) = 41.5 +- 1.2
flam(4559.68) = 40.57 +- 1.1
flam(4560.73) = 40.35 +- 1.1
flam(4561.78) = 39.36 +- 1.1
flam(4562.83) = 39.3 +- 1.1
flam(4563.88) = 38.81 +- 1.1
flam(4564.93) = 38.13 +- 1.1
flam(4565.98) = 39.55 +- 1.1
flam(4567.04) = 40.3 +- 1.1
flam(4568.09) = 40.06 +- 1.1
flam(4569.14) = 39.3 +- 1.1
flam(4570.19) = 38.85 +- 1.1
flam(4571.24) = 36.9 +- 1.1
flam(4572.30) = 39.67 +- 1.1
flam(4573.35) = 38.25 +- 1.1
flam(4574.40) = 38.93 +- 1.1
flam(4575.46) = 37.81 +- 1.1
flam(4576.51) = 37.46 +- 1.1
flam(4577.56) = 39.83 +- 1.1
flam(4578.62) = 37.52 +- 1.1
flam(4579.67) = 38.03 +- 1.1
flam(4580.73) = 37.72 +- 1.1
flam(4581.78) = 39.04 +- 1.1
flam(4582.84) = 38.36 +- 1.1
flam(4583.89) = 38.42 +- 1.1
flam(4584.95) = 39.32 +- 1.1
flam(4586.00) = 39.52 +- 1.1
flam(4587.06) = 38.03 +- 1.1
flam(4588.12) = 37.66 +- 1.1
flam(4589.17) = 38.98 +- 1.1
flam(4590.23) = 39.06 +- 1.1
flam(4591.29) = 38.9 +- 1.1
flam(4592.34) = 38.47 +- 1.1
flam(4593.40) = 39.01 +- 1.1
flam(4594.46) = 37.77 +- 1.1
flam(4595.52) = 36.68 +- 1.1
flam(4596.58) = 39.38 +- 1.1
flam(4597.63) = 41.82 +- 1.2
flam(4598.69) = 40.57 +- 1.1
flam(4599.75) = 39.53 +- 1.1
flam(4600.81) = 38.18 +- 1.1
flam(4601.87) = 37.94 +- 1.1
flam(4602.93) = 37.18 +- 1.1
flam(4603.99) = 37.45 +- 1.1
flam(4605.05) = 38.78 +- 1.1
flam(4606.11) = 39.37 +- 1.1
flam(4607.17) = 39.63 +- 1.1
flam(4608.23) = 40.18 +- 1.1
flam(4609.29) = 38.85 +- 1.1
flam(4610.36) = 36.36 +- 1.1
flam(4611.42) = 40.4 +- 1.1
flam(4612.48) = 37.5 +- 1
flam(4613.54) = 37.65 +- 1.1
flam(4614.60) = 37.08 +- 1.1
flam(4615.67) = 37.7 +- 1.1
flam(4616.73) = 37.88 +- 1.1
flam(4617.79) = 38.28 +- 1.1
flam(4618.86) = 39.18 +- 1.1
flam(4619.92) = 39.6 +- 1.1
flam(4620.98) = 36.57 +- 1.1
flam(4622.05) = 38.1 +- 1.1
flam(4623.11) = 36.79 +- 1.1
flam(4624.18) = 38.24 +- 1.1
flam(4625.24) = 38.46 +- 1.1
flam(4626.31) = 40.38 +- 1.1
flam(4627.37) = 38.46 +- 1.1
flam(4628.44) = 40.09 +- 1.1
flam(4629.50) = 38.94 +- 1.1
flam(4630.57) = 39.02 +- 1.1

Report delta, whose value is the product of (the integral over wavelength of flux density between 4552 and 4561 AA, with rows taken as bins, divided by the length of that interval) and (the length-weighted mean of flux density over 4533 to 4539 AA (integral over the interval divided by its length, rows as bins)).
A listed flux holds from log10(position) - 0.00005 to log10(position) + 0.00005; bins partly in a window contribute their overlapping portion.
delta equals 1467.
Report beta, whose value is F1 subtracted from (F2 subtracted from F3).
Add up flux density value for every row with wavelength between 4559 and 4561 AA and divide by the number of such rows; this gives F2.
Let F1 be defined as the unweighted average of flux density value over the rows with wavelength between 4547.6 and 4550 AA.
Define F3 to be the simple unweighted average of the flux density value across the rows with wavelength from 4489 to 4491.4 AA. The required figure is -39.0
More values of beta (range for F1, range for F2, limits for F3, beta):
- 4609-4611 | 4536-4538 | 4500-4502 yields -39.0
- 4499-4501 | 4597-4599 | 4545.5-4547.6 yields -38.7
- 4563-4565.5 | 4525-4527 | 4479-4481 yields -36.2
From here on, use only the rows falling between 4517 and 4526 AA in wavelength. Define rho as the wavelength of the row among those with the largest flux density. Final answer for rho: 4524.12 AA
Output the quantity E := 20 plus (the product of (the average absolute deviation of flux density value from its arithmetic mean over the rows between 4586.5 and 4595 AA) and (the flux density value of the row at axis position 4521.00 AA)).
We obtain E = 39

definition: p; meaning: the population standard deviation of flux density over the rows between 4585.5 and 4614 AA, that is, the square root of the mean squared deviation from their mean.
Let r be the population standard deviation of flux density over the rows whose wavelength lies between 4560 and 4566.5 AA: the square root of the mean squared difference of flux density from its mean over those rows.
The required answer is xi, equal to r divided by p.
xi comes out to 0.6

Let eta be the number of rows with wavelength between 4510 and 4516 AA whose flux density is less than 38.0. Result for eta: 1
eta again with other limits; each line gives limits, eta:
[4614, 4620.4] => 3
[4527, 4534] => 6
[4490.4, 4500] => 3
